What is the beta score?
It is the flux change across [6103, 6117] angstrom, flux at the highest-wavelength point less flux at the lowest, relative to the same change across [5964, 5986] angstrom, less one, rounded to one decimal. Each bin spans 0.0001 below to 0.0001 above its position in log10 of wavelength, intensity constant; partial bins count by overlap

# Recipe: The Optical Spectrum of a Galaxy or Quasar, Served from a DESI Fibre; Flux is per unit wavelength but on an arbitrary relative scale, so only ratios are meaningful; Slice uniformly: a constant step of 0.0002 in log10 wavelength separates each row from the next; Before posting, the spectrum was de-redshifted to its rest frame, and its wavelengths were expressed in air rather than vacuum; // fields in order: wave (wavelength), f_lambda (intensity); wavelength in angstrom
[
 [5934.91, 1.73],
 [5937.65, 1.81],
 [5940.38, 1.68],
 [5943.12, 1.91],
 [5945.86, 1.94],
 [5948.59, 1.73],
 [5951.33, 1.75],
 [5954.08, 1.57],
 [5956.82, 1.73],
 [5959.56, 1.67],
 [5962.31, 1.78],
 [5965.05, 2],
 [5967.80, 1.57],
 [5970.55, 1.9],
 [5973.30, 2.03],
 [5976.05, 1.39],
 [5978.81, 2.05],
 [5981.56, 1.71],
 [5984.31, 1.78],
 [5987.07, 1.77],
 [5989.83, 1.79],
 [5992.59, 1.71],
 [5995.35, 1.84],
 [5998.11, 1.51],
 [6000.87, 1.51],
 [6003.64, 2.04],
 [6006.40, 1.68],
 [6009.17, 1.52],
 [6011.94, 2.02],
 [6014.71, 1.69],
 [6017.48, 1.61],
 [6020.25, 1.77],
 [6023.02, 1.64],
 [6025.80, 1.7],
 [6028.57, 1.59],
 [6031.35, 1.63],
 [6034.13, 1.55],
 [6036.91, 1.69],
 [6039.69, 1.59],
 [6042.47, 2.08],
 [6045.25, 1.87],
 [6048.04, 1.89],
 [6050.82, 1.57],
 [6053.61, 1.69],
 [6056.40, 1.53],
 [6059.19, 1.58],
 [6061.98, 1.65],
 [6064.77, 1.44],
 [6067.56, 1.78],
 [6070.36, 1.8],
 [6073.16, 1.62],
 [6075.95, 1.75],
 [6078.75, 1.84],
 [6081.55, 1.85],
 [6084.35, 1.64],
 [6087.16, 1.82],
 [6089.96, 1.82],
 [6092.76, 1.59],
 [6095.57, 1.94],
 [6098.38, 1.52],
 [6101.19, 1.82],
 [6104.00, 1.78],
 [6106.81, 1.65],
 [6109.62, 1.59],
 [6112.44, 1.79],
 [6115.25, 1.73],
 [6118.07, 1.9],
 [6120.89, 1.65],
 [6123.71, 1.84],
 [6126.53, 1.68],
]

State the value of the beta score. -0.8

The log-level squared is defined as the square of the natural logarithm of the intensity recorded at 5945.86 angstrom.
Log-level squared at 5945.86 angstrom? 0.44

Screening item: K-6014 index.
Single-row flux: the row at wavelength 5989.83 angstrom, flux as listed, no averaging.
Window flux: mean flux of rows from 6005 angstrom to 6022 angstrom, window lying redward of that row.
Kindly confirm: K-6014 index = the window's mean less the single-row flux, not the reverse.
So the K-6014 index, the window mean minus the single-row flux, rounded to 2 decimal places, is -0.08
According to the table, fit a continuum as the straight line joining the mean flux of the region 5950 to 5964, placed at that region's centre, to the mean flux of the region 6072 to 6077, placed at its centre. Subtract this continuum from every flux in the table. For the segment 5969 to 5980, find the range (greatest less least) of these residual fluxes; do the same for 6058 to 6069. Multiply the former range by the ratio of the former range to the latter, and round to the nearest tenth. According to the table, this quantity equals 1.3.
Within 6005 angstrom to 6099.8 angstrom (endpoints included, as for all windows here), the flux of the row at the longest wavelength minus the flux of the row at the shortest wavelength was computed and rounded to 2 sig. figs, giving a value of -0.16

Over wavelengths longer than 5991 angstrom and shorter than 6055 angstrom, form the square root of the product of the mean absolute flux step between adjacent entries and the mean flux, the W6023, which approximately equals 0.59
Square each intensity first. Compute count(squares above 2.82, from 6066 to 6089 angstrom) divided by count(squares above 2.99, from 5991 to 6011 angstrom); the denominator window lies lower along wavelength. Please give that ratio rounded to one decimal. 3.0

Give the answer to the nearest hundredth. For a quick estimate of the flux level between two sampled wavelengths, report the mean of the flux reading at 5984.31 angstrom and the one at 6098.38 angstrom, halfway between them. 1.65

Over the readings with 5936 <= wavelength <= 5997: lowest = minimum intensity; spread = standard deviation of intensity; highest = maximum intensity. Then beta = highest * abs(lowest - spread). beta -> 2.53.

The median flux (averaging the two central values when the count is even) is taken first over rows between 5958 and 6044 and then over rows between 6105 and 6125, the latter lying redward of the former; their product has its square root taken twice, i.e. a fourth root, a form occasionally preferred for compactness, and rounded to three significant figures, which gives 1.31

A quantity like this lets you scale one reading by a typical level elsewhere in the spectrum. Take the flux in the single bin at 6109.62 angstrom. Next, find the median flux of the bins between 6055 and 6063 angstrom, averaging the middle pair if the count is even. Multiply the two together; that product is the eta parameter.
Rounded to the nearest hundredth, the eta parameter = 2.51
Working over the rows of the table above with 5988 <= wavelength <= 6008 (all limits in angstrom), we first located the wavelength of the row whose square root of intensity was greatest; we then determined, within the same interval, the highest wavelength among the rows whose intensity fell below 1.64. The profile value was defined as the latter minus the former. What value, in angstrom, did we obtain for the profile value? -2.8 angstrom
